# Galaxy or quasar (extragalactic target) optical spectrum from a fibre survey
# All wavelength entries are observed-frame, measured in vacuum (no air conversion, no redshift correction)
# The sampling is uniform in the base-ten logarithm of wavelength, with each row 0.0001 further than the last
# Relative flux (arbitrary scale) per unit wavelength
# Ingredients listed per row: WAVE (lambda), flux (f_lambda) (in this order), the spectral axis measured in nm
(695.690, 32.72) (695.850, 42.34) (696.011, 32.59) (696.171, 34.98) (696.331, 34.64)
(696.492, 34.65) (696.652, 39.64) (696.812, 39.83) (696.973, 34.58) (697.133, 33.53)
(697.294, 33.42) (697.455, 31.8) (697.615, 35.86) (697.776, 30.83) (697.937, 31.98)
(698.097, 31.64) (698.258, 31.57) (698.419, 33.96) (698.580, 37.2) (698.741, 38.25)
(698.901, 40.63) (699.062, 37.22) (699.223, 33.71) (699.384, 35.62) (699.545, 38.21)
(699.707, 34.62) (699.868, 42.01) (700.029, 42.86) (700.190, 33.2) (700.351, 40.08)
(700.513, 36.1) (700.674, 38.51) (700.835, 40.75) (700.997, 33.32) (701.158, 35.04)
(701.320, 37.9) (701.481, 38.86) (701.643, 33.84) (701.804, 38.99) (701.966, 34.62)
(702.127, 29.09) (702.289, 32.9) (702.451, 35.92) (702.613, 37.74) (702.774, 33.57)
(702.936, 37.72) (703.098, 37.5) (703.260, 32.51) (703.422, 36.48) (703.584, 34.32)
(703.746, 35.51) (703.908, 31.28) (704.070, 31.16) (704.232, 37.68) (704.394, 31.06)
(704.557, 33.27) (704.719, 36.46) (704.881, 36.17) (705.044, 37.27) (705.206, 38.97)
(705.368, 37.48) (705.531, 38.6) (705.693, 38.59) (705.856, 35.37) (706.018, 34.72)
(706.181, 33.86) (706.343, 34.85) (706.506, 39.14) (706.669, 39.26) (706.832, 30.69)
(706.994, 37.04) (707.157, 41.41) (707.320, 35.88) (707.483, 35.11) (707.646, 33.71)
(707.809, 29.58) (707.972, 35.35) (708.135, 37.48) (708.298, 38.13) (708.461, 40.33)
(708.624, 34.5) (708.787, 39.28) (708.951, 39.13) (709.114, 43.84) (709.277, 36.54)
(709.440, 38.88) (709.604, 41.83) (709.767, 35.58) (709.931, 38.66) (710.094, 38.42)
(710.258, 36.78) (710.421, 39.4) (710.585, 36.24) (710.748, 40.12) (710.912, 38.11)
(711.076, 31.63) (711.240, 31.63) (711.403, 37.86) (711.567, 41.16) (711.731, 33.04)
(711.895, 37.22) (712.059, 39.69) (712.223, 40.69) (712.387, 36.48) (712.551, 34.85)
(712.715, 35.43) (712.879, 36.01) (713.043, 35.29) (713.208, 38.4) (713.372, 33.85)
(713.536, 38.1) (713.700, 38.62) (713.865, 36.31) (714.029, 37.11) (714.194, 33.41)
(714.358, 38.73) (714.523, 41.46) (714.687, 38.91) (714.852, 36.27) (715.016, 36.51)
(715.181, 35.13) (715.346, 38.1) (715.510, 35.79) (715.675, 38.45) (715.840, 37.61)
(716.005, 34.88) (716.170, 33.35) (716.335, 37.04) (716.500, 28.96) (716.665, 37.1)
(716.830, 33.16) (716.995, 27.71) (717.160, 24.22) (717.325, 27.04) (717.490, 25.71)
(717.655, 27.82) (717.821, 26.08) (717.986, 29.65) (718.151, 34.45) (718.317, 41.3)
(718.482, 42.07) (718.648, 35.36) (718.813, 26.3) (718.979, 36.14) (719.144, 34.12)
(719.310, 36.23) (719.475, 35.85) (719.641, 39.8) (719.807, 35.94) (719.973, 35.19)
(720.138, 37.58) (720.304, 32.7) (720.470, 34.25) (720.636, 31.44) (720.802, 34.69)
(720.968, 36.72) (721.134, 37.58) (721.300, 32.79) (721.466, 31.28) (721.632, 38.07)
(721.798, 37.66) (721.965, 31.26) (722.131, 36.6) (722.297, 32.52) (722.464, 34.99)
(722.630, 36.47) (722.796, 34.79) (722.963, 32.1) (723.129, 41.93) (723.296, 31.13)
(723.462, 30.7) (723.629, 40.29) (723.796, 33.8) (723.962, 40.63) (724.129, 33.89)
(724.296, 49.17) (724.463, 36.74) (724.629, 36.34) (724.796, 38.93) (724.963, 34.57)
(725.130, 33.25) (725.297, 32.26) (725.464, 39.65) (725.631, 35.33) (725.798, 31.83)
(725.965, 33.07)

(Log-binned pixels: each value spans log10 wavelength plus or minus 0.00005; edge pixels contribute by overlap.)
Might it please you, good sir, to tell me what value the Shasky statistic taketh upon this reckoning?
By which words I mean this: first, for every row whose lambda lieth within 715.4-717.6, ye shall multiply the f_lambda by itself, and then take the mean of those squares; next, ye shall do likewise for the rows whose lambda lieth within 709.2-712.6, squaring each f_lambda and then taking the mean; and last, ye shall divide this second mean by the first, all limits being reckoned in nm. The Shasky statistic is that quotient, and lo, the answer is 1.31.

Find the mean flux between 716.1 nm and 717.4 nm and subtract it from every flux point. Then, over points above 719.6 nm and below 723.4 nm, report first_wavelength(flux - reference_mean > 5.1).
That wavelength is 719.641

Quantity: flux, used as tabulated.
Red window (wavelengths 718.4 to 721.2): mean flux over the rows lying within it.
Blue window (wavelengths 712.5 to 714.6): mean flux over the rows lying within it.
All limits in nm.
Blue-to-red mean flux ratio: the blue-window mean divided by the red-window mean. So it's 1.04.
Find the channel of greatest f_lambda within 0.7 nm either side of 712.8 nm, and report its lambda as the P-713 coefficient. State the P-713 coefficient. 712.223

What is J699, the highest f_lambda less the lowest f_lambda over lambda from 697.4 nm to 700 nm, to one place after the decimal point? 11.2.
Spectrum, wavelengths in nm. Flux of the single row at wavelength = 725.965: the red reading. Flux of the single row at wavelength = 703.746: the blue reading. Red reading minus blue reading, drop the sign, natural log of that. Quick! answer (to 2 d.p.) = 0.89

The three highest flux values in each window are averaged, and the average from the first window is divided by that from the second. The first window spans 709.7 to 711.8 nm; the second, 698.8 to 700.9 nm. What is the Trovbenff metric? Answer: 0.96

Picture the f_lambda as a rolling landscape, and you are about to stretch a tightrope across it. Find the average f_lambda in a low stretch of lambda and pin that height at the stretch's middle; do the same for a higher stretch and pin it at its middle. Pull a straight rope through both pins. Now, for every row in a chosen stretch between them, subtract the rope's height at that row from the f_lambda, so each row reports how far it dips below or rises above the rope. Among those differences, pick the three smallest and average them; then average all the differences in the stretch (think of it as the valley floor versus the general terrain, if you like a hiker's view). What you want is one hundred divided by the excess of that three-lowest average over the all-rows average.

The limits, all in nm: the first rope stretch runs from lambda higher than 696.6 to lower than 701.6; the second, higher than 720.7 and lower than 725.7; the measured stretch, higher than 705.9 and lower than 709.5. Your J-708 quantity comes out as -18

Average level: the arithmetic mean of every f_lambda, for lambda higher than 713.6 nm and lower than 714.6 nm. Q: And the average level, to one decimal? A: 37.6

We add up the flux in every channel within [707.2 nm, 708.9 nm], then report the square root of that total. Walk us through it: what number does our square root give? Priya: 19.0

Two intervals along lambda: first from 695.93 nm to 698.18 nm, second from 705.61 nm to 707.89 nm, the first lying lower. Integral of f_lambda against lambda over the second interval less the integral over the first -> 4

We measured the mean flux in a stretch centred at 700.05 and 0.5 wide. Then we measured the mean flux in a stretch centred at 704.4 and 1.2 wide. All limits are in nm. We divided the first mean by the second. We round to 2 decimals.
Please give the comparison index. 1.16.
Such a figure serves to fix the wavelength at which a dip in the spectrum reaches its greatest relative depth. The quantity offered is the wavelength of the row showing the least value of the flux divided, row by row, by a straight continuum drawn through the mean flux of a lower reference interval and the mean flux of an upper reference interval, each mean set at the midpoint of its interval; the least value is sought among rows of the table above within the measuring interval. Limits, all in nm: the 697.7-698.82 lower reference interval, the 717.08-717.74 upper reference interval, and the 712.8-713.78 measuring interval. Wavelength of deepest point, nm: 713.372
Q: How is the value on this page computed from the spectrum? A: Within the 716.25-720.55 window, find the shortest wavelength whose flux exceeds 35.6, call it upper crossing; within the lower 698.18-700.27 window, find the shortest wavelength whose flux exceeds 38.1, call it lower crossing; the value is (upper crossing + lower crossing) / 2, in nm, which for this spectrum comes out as 707.54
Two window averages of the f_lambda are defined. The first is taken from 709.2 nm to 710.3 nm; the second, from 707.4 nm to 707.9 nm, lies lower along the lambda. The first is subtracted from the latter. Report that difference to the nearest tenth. -5.3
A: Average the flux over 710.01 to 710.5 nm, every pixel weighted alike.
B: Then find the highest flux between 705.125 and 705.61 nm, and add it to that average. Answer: 77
